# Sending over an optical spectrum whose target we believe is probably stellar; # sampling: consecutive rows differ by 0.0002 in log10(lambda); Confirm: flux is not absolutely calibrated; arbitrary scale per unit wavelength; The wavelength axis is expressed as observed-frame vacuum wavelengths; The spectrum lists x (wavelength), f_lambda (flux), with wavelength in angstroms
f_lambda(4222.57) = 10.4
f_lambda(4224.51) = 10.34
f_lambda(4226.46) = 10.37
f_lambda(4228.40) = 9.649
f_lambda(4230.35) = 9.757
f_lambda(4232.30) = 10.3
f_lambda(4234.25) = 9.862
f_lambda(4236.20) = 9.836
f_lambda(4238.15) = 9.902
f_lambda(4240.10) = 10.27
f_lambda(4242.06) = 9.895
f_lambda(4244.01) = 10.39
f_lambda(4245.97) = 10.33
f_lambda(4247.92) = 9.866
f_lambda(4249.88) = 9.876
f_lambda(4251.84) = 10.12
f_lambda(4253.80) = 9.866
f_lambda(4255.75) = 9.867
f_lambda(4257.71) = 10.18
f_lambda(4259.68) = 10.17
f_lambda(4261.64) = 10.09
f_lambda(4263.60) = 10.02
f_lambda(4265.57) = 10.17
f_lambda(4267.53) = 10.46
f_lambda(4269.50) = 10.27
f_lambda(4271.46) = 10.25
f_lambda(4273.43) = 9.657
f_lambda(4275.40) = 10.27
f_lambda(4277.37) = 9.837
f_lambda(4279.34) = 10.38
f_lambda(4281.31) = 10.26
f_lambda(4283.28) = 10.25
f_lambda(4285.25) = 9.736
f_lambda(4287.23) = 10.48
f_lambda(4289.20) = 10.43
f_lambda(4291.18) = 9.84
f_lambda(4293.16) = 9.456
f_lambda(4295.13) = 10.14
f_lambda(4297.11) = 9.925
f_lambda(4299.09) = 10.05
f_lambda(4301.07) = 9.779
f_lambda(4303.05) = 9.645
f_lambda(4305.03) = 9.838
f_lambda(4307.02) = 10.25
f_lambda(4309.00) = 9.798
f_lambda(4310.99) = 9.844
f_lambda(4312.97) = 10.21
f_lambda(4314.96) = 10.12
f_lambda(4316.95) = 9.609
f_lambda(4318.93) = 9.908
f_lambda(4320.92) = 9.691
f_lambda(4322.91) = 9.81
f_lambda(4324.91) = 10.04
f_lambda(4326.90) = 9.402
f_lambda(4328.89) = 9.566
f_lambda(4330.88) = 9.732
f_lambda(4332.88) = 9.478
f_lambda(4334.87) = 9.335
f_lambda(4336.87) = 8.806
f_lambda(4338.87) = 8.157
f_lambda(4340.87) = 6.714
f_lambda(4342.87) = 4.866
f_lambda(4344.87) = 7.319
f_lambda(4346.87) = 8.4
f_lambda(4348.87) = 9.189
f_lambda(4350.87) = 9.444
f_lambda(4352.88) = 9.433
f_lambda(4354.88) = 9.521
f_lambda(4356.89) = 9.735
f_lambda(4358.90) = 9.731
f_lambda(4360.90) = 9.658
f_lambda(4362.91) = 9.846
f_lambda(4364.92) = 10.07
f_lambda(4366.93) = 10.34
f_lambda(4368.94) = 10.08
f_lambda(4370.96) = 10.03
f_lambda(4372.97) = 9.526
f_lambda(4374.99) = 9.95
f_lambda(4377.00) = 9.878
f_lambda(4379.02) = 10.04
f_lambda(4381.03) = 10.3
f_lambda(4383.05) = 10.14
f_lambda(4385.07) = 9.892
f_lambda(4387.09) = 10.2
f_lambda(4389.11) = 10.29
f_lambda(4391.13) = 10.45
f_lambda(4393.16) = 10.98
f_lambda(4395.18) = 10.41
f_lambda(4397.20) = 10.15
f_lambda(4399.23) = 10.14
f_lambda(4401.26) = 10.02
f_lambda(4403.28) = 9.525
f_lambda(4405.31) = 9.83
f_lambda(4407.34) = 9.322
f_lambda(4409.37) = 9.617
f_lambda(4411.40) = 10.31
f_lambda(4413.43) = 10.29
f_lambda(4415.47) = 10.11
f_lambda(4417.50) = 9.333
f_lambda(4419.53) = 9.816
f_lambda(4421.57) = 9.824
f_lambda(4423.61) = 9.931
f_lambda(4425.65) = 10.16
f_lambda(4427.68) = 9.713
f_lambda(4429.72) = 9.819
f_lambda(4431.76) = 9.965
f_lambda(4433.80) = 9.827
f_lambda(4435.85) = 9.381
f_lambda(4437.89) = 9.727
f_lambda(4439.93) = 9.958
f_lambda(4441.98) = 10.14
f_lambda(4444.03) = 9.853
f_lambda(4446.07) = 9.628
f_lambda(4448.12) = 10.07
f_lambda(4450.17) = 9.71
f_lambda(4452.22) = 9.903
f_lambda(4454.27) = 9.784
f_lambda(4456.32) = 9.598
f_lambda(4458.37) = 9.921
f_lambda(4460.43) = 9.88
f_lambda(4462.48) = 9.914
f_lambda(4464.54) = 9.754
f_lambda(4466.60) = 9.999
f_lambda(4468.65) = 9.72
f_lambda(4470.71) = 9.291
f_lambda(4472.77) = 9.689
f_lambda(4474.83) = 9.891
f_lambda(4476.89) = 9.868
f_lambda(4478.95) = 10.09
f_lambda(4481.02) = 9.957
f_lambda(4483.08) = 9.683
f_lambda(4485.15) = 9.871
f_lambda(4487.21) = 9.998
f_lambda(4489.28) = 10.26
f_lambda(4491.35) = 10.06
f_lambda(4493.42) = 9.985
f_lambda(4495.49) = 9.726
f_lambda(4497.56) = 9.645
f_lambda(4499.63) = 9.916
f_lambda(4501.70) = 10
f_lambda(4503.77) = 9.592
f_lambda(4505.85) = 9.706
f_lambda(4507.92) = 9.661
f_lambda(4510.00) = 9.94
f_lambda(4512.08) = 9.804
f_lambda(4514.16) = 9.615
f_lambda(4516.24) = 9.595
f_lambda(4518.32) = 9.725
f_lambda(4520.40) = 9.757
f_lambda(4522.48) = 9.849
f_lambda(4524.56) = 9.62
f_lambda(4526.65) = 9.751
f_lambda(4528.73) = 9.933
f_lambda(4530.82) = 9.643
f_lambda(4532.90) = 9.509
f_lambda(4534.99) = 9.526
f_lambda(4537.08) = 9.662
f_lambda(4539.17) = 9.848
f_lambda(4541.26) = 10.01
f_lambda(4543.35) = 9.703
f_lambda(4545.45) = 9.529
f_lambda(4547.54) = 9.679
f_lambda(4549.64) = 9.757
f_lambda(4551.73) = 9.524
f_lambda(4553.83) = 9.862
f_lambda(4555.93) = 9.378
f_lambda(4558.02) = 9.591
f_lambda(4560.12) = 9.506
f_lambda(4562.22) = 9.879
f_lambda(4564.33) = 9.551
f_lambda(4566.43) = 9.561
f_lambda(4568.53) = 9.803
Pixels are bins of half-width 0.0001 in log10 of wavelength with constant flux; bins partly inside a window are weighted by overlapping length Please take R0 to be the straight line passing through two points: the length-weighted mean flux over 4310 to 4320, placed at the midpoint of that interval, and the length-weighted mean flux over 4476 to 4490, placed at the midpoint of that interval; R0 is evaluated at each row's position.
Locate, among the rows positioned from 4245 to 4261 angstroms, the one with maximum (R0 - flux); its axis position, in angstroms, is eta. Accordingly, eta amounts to 4253.80 angstroms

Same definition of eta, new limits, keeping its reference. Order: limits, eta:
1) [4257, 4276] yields 4273.43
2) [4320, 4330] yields 4326.90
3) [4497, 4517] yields 4503.77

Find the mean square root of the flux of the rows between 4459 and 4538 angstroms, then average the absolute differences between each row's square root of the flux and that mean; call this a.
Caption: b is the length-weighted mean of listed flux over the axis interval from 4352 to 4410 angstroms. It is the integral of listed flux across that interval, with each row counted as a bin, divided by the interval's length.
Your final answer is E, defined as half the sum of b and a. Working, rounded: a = 0.025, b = 10.0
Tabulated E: 5.00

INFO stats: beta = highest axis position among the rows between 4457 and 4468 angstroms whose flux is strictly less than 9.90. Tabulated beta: 4464.54 angstroms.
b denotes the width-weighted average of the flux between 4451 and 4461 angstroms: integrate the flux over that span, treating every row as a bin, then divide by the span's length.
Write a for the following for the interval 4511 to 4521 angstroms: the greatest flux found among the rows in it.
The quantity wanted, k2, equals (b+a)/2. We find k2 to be 9.8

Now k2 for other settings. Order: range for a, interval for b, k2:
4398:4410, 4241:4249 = 10.1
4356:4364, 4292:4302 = 9.9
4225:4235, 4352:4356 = 9.9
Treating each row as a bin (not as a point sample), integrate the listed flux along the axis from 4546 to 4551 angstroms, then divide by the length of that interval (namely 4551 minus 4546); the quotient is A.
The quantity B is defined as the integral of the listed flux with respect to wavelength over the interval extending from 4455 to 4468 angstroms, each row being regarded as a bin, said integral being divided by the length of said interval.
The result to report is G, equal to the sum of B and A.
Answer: 19.5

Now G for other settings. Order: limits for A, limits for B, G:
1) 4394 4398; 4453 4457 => 20.1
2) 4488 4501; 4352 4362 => 19.6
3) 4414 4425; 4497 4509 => 19.6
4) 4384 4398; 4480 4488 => 20.2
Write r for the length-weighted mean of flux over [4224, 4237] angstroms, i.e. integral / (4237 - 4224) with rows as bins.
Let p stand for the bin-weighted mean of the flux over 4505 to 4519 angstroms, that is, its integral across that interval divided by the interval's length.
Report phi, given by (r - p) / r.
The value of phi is 0.029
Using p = 9.7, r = 10.0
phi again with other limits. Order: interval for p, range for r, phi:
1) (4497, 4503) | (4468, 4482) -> -0.009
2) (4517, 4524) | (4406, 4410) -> -0.030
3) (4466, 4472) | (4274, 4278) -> 0.037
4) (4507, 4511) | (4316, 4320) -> -0.002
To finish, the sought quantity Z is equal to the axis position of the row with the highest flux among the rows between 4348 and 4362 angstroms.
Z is 4356.89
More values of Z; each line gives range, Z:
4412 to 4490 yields 4413.43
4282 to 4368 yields 4287.23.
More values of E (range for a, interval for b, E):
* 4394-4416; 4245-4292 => 5.08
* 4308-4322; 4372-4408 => 5.05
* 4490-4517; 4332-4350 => 4.03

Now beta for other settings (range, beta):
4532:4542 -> 4539.17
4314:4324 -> 4322.91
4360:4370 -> 4362.91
